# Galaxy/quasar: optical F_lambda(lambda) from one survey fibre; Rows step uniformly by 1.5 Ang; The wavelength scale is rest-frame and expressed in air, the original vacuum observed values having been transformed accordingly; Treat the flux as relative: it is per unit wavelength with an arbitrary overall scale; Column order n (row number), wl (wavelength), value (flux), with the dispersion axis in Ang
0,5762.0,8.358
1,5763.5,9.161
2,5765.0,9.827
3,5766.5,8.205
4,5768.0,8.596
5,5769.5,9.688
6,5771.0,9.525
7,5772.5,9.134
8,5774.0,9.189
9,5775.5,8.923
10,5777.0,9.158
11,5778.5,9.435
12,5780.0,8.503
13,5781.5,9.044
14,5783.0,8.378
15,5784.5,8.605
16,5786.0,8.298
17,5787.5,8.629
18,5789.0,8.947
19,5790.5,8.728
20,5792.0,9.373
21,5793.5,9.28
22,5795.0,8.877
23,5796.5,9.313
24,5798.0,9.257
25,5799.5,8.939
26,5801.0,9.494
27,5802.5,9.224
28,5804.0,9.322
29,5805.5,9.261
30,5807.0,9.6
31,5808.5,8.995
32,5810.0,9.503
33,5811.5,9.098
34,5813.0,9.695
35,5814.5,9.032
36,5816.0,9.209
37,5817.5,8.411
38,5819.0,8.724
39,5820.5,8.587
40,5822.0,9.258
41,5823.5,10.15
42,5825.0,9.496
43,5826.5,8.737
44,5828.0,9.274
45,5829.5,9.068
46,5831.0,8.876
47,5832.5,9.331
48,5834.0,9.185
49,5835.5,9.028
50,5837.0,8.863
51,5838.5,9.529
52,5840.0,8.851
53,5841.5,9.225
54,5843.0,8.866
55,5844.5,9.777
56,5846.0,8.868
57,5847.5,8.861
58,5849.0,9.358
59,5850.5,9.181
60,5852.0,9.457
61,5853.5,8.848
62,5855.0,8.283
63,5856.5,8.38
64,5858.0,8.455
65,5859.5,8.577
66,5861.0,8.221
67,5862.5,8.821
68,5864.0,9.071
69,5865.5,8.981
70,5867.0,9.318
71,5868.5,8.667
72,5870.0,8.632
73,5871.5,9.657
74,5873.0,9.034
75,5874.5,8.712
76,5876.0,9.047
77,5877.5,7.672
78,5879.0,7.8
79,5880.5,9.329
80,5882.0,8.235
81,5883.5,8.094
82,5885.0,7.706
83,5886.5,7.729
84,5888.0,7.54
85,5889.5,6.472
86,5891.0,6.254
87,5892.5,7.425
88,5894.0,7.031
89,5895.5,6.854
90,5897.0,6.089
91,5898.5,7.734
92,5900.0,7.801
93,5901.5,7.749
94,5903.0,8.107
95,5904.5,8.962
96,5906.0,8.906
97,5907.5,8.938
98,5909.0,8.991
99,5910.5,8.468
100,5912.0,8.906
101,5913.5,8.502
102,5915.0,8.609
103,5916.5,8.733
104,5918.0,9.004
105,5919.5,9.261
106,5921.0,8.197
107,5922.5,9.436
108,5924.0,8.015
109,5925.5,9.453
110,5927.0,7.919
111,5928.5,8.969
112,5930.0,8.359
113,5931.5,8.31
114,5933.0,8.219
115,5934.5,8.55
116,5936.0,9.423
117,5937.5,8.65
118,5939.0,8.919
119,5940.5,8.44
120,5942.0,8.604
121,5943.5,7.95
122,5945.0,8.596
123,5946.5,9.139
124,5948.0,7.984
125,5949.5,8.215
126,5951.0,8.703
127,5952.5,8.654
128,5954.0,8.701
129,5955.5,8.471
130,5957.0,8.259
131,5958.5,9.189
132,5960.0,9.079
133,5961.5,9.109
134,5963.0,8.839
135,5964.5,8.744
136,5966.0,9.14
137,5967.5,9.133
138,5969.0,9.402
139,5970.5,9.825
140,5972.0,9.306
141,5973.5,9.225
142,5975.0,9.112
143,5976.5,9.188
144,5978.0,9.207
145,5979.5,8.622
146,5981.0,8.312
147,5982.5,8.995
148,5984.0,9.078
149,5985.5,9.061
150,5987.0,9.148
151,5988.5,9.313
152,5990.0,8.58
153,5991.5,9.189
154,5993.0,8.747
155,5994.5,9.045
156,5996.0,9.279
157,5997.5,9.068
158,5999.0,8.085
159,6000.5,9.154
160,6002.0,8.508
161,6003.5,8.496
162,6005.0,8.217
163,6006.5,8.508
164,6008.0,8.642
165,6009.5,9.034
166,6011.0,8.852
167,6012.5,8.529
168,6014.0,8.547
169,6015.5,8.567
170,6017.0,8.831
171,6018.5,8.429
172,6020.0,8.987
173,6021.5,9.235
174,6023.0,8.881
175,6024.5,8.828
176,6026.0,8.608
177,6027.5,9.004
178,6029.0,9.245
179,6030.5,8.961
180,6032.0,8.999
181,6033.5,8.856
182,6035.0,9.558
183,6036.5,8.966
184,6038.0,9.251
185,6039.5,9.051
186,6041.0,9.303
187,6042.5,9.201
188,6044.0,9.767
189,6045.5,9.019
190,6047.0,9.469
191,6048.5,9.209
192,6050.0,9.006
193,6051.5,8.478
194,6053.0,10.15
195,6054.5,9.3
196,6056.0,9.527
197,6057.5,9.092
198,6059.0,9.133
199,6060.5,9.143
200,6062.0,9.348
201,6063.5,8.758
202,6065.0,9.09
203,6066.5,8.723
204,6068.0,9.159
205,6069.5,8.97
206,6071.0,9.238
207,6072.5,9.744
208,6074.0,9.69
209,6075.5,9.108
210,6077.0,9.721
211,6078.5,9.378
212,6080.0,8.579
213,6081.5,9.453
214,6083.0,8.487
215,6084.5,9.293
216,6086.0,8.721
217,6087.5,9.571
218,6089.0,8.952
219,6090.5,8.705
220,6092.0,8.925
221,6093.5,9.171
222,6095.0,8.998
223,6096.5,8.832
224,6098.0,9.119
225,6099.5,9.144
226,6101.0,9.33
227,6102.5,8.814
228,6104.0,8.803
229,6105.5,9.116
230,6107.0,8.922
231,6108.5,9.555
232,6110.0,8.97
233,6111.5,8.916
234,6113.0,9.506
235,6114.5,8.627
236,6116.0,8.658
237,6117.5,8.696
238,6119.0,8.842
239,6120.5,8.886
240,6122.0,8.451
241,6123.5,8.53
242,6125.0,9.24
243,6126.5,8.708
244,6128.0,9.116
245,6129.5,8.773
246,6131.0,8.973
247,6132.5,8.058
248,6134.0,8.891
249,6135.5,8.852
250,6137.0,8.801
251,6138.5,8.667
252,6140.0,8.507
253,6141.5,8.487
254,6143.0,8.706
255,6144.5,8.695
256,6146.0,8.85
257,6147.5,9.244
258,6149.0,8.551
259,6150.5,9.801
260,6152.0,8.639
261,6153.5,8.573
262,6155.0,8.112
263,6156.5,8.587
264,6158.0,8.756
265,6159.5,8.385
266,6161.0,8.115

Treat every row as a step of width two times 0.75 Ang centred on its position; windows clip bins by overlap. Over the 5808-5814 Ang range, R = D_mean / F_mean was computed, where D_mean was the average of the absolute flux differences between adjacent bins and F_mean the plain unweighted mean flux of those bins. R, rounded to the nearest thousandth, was 0.054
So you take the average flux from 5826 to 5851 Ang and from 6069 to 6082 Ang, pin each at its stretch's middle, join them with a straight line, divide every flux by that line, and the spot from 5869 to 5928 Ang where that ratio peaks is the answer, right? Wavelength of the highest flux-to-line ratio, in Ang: 5871.5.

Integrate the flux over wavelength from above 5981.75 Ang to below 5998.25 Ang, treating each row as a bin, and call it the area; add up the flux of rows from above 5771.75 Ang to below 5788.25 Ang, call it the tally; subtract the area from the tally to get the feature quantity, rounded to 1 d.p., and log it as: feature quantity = -52.0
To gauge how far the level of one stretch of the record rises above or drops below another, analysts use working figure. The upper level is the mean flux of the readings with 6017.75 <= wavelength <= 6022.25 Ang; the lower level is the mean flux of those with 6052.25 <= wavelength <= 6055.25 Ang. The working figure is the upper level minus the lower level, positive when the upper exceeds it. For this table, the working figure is -0.8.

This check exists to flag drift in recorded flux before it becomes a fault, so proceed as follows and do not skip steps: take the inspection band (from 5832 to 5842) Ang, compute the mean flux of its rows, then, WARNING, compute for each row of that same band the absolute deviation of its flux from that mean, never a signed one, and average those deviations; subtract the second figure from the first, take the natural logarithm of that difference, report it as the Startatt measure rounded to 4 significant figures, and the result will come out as 2.191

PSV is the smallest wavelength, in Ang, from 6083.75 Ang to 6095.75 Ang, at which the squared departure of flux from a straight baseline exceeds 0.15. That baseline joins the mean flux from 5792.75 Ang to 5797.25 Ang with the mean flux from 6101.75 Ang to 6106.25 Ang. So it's 6087.5 Ang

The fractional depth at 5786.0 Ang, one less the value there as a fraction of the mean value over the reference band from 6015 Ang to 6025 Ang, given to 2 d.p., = 0.06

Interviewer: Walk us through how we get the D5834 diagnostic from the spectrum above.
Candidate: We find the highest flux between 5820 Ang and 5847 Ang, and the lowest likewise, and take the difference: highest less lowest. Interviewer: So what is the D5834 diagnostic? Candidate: 1.56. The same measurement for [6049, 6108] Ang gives 1.67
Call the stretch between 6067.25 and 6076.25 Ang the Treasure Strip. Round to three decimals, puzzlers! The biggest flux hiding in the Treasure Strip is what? 9.744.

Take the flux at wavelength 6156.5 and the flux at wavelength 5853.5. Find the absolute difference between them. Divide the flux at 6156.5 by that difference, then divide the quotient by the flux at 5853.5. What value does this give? 4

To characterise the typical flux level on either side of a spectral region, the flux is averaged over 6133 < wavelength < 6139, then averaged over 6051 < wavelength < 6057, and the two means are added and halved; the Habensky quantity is 9.08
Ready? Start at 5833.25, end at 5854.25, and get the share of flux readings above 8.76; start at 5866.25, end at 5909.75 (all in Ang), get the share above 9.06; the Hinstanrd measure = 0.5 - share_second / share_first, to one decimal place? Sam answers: 0.4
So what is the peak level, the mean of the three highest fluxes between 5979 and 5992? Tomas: 9.22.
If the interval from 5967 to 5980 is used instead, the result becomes 9.51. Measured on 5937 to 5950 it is 8.90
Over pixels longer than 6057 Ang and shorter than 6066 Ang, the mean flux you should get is 9.1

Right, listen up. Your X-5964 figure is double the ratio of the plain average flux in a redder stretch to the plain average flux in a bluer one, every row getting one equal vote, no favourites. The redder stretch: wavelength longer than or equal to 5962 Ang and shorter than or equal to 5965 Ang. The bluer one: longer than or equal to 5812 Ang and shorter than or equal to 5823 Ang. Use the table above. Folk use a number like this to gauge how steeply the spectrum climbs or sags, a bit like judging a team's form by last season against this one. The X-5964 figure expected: 1.96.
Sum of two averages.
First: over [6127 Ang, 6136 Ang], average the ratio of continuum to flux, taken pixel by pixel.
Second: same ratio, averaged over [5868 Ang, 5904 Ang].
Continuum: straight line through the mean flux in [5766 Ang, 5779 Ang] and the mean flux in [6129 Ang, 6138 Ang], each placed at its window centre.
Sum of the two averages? 2.15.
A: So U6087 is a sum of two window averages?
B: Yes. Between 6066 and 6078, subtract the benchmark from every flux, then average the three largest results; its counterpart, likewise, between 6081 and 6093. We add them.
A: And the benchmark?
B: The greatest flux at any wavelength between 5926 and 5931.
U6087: 1.2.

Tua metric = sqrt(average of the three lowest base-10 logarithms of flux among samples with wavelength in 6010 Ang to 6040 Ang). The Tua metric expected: 0.964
